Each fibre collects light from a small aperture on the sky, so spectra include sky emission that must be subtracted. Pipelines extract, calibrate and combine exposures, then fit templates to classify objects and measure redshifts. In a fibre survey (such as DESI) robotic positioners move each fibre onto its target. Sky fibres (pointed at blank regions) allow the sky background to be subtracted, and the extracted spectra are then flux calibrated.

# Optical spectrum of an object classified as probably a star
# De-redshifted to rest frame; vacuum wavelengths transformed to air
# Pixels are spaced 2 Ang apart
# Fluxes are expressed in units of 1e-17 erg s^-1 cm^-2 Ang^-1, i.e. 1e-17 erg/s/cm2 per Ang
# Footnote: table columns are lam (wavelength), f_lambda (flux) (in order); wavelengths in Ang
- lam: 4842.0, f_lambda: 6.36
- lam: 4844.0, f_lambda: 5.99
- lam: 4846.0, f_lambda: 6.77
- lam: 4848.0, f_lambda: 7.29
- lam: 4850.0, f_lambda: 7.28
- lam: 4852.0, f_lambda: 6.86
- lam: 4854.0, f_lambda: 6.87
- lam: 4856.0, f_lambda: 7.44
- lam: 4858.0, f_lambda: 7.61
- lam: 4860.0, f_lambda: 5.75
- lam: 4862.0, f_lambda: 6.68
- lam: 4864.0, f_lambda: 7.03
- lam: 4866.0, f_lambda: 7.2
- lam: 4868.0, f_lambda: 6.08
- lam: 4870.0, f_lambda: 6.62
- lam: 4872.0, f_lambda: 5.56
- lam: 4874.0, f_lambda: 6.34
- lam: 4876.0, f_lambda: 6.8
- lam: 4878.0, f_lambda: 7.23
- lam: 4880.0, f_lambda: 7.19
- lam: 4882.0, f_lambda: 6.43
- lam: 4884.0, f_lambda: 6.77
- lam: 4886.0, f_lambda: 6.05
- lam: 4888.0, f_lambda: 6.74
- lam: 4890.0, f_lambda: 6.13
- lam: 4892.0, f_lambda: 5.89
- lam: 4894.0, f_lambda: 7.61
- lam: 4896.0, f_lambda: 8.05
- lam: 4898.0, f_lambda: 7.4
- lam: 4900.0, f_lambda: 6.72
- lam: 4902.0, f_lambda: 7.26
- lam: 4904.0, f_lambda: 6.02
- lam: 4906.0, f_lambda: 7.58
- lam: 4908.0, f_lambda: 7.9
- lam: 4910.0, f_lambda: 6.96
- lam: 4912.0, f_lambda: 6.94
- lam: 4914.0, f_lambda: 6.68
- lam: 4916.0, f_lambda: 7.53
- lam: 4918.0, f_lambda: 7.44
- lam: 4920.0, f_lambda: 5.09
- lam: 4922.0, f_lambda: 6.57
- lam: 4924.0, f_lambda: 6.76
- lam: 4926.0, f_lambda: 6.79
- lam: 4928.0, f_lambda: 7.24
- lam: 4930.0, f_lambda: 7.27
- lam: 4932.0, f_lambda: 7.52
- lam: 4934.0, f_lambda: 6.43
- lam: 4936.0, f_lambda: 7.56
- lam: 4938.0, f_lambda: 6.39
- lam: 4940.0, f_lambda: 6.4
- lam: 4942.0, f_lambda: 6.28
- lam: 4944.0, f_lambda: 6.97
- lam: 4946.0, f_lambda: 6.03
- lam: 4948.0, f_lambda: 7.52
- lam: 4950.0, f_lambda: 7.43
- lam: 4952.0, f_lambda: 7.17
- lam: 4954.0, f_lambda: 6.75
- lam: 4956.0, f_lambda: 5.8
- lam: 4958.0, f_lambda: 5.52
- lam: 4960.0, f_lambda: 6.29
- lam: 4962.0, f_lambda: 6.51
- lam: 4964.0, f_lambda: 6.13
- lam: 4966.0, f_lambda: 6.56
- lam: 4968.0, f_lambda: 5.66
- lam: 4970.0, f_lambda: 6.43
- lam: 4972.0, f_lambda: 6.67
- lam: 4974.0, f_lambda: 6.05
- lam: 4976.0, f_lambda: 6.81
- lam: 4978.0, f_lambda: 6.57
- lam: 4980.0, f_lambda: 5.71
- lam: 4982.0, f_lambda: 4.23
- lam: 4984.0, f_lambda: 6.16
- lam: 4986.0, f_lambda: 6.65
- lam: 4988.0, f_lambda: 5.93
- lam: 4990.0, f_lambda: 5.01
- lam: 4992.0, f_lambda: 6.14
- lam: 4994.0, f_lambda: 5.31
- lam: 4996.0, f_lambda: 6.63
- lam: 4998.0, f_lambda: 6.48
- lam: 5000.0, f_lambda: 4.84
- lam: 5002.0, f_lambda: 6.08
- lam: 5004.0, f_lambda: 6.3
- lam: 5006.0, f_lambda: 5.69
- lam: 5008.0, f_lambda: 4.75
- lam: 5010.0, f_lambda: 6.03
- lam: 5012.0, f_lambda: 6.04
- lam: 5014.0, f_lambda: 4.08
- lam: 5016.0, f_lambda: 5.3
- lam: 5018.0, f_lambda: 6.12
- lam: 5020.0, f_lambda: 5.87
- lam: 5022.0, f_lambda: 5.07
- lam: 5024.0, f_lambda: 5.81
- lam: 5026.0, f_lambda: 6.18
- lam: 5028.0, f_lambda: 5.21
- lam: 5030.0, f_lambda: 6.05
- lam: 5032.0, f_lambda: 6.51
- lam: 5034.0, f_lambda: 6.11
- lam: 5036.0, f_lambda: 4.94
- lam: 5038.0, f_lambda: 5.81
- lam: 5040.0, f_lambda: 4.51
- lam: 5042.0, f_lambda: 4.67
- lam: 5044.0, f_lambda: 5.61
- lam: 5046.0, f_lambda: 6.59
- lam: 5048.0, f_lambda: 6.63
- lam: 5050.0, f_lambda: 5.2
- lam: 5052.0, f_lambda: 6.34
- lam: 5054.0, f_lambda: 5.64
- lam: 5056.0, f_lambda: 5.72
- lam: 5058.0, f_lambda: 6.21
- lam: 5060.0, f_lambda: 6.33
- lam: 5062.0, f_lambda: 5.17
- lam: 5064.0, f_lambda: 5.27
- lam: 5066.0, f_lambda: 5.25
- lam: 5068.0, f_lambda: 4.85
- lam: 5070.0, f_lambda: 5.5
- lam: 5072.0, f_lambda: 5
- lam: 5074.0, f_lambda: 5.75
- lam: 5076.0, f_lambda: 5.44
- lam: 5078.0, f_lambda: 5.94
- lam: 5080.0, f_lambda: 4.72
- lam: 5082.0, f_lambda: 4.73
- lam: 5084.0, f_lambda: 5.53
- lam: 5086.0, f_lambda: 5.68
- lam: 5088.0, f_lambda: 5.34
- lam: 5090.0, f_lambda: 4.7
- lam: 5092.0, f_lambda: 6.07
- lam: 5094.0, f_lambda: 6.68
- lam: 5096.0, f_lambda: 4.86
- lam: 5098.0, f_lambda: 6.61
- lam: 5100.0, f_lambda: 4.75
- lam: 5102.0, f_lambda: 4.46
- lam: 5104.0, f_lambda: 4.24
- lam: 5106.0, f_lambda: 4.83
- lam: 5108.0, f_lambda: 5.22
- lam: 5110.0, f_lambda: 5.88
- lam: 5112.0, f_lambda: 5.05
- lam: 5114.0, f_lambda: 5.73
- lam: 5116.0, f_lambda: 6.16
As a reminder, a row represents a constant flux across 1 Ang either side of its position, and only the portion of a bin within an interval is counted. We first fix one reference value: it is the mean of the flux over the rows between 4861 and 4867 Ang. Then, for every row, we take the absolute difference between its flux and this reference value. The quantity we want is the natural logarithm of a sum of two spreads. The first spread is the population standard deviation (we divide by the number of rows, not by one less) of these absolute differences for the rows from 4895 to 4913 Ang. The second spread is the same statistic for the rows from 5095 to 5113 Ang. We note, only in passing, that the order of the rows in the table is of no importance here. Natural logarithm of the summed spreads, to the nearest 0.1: 0.1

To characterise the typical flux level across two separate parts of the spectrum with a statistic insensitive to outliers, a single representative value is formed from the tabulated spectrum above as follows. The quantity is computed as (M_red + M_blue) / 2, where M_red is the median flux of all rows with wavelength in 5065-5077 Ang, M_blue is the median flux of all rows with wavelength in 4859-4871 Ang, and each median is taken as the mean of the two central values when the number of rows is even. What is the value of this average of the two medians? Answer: 6.0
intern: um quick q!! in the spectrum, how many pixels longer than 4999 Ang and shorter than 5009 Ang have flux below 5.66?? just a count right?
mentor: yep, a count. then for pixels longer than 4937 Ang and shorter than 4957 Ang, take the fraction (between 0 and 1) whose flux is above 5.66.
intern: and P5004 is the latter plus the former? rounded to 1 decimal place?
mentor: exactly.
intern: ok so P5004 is 3.0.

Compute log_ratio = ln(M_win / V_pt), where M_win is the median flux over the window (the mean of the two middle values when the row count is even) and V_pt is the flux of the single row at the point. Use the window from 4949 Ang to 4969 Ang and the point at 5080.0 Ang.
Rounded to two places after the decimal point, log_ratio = 0.30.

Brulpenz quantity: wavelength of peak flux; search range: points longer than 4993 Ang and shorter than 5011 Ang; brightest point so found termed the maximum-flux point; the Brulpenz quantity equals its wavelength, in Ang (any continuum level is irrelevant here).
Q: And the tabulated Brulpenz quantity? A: 4996.0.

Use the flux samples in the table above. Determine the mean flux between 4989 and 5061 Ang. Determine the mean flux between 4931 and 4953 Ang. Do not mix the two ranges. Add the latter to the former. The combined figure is 12.6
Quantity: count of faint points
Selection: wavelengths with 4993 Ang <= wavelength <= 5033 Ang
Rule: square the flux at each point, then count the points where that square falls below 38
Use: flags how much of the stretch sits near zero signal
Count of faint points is 15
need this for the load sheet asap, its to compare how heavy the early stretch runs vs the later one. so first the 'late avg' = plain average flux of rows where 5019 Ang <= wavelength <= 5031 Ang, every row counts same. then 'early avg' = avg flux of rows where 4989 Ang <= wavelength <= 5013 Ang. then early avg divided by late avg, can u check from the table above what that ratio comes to 1.01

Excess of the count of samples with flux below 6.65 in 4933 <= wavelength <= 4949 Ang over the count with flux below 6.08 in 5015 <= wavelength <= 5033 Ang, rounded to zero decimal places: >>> -1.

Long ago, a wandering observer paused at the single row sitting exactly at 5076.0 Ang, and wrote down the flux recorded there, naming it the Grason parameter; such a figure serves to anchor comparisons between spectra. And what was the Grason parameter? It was 5.44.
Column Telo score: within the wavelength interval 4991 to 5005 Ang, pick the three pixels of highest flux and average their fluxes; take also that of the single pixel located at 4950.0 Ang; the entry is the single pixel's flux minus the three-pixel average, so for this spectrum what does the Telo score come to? 1.0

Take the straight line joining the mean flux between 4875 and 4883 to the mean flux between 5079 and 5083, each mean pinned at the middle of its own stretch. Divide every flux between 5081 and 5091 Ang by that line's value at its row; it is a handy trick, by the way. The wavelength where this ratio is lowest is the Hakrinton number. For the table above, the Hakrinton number 5082.0 Ang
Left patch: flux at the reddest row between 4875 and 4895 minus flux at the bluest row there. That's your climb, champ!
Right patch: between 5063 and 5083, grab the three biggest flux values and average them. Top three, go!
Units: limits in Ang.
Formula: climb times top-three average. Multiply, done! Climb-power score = 5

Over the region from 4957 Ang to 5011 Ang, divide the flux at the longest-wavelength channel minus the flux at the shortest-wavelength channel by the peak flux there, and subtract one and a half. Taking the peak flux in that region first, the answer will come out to -1.43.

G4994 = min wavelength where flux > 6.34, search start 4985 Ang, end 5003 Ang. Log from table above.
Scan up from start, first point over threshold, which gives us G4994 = 4986.0 Ang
